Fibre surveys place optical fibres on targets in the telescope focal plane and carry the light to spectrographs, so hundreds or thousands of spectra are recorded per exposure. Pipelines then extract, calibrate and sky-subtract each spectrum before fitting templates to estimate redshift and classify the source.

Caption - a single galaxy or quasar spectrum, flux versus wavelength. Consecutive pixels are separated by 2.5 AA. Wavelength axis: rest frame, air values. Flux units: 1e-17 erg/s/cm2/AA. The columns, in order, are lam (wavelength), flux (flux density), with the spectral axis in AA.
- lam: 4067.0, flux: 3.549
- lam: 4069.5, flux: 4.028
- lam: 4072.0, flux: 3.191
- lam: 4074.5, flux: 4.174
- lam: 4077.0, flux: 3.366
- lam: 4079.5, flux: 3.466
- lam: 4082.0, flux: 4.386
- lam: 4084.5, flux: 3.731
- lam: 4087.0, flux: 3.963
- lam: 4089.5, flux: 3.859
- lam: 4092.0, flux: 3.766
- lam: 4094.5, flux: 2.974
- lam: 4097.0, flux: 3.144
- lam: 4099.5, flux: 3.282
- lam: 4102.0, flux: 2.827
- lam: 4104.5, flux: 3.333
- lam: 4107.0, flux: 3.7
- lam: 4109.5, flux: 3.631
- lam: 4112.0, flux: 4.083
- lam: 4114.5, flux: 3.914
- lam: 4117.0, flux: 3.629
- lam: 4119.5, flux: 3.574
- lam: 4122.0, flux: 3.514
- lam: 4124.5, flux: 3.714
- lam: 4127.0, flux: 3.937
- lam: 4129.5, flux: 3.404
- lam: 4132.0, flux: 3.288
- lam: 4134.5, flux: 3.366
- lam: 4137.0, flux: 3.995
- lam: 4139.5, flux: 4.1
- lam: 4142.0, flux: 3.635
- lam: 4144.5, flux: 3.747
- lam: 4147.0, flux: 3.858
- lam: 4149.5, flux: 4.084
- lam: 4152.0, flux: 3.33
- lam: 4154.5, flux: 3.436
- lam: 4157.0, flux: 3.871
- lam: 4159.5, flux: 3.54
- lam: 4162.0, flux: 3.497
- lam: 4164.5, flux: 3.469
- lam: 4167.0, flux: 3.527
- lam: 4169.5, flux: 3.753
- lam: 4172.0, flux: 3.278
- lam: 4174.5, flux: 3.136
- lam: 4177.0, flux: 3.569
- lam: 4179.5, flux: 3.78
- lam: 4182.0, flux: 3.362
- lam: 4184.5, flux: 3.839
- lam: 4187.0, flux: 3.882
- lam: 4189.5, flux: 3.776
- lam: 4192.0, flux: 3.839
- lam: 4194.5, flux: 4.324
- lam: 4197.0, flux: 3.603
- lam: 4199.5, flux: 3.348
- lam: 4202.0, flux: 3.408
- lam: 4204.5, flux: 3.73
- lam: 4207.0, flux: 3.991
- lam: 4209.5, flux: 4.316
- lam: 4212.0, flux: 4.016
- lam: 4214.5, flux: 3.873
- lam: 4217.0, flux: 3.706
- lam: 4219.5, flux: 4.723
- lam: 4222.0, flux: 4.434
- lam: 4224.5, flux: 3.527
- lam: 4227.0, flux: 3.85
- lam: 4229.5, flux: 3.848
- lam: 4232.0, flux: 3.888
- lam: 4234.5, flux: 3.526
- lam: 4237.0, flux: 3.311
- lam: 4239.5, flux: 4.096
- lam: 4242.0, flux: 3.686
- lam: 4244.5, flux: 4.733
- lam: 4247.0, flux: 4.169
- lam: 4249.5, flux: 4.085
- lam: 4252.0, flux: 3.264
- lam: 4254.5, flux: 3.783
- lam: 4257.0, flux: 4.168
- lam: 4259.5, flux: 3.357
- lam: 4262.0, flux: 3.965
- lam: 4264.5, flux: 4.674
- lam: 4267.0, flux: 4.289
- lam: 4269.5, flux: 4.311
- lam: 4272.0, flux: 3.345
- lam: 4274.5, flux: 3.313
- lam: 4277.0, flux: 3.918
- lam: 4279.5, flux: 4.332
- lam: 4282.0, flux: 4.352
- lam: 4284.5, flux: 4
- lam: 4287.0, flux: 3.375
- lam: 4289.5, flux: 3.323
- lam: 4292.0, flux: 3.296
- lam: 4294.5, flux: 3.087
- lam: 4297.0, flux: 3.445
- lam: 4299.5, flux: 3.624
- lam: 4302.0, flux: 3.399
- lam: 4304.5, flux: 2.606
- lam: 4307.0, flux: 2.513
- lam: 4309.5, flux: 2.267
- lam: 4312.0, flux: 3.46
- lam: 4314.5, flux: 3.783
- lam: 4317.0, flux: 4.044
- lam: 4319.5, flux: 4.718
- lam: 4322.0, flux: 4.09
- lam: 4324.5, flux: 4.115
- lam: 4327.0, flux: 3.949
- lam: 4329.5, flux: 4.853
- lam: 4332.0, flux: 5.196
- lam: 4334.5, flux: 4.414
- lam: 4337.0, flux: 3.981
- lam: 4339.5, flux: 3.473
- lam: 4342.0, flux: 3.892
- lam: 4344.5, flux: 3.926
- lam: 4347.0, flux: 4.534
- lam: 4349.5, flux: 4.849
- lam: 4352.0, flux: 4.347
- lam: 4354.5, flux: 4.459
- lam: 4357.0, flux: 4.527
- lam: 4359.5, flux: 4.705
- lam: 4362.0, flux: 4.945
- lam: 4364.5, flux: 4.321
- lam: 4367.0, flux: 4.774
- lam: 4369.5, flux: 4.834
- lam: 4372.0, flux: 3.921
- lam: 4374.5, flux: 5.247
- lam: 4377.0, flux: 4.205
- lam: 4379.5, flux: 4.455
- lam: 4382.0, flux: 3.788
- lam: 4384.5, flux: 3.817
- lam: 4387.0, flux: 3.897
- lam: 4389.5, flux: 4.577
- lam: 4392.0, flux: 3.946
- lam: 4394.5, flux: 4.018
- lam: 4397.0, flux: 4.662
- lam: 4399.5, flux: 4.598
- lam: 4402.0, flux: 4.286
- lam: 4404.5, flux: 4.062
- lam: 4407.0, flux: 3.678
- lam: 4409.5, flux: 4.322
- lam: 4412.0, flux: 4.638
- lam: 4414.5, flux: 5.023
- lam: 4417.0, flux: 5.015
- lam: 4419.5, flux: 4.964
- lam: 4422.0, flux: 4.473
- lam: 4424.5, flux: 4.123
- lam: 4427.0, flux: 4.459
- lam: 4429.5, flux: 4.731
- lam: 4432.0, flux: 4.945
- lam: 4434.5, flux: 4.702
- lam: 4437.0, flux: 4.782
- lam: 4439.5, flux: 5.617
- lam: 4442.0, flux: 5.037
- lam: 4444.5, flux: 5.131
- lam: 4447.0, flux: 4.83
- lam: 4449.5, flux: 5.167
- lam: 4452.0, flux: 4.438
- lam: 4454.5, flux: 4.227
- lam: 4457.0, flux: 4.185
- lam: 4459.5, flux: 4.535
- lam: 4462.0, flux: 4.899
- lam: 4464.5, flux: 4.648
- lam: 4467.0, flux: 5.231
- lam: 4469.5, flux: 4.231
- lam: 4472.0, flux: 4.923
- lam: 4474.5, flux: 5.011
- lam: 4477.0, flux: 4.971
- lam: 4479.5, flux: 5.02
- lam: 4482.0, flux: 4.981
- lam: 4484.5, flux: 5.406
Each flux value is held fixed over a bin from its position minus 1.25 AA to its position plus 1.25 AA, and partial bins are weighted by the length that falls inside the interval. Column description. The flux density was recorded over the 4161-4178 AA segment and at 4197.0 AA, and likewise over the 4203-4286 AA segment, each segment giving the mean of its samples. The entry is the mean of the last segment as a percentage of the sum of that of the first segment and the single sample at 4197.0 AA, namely 56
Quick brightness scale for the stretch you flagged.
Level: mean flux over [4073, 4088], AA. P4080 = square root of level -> 1.96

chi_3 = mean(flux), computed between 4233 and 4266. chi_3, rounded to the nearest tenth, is 3.9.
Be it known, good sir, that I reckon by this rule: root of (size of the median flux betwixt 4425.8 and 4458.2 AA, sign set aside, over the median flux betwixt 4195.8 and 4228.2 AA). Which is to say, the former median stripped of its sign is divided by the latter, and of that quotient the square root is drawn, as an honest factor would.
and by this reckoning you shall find 1.11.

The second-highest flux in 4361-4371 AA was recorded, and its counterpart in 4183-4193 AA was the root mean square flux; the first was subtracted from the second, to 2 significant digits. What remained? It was -1.0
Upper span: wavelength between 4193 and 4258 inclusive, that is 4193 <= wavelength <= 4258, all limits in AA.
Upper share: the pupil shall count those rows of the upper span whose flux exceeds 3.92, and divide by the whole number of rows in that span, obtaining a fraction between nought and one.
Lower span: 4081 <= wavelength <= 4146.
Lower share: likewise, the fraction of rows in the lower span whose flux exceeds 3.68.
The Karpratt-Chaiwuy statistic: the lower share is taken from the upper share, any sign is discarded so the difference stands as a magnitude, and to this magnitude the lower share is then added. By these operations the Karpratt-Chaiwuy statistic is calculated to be 0.58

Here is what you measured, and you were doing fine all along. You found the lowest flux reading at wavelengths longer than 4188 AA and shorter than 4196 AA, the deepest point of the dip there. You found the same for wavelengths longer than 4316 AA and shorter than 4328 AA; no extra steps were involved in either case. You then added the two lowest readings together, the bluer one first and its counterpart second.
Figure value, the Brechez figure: 7.7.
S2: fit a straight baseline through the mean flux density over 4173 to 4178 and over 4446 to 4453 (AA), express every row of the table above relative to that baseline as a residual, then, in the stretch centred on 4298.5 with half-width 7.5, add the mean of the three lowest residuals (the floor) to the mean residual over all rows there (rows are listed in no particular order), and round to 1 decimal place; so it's -1.8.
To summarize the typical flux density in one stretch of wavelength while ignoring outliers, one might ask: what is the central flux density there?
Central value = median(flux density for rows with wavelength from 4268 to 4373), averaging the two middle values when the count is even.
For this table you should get 4.0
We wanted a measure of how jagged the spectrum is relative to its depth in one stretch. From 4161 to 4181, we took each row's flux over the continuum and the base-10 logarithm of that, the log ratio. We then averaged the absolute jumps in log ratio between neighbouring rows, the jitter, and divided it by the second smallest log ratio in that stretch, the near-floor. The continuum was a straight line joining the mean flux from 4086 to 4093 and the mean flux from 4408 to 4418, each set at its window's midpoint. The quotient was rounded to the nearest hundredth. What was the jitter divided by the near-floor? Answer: -0.29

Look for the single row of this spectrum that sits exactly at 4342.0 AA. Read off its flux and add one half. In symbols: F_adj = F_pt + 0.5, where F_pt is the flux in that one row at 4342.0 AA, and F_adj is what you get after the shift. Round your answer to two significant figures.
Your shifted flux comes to 4.4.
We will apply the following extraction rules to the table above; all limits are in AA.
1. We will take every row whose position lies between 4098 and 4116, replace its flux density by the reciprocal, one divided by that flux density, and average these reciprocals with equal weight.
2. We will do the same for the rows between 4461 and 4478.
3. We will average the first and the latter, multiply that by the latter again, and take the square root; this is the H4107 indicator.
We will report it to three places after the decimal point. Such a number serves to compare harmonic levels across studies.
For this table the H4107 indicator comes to 0.226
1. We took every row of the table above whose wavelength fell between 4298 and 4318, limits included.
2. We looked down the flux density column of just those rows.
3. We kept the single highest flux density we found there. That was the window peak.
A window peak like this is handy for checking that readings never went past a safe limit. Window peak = 4.044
